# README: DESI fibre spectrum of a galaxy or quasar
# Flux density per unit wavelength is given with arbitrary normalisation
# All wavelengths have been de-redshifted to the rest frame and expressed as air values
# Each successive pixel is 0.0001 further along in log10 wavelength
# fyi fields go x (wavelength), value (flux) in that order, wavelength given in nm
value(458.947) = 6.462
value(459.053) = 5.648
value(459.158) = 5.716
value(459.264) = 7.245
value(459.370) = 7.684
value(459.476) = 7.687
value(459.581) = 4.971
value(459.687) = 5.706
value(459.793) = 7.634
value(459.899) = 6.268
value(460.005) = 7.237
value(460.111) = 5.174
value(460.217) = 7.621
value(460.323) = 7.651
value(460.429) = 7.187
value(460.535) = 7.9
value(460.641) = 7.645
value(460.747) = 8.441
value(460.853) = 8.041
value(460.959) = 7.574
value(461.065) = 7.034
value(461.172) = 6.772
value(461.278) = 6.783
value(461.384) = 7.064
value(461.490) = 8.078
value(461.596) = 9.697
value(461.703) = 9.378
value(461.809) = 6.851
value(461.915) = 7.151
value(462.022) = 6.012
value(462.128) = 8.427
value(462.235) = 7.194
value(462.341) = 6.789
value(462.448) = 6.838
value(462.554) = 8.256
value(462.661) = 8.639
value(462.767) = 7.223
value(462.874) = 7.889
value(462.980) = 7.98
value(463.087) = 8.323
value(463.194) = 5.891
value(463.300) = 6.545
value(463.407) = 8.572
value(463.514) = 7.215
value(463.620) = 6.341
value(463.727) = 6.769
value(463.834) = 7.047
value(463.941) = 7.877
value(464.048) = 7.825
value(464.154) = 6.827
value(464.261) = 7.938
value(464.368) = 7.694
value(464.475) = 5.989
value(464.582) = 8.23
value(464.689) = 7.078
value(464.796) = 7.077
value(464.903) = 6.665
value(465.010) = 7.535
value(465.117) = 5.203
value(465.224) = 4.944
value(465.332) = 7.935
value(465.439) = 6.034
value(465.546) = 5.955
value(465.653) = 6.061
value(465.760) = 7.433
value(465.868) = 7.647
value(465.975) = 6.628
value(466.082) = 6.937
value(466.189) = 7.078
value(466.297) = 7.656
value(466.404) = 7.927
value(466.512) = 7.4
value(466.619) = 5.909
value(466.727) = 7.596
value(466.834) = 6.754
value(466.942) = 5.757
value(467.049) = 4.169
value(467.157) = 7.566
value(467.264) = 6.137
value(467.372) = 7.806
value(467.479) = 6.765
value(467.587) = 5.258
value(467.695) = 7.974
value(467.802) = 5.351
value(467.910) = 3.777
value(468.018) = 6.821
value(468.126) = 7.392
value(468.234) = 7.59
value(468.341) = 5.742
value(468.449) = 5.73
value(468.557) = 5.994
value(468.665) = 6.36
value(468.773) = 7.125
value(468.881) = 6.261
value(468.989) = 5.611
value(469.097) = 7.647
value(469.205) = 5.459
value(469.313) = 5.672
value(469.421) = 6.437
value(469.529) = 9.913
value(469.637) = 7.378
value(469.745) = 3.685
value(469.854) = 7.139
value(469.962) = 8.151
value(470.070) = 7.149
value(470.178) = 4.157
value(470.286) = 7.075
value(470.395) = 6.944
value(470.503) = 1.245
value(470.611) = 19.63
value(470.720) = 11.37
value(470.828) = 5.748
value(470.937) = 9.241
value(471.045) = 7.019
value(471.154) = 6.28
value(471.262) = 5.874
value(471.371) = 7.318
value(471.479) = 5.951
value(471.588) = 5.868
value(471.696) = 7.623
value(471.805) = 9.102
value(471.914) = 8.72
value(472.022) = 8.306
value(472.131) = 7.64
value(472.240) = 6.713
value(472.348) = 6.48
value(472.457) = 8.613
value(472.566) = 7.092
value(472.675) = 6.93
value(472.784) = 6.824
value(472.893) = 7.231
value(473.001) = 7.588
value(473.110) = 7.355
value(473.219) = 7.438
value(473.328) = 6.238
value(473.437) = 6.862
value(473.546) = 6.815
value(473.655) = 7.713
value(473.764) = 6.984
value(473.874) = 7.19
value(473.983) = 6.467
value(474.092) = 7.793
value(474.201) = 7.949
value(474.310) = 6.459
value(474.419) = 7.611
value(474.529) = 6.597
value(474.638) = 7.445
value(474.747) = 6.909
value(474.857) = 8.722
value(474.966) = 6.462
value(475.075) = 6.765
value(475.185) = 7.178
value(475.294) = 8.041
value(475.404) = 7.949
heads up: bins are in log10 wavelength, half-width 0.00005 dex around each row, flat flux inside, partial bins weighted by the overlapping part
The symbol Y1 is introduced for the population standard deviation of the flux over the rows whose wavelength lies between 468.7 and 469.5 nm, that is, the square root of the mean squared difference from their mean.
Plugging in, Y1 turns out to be 0.76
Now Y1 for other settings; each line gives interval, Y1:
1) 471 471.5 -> 0.58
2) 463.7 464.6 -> 0.69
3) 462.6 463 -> 0.50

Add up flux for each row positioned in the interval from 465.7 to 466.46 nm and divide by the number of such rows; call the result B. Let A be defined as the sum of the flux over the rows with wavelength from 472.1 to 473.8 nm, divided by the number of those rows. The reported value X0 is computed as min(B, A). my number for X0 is 7.16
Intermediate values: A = 7.16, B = 7.33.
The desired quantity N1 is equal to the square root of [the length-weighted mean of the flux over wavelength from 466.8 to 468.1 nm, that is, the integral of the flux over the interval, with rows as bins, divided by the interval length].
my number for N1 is 2.49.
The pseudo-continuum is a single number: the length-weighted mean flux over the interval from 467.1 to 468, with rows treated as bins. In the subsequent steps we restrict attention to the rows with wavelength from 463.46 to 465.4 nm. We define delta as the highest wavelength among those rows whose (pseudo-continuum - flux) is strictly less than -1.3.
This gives 465.332 nm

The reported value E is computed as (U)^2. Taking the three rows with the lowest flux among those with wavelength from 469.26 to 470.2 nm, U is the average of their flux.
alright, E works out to 20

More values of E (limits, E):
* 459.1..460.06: 30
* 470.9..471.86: 35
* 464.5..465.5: 29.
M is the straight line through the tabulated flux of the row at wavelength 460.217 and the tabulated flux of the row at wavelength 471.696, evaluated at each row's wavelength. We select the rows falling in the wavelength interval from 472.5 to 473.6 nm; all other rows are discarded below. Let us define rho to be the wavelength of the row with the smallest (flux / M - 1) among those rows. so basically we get 473.328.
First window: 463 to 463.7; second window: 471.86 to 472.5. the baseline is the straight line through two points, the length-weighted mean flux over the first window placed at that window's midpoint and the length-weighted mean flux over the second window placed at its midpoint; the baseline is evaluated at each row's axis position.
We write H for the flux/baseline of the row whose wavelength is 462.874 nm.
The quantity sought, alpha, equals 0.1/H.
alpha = 0.091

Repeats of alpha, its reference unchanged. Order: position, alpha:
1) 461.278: 0.104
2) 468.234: 0.099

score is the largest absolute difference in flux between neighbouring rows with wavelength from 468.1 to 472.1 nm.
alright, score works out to 18.4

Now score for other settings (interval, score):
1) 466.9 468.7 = 3.4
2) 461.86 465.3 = 2.4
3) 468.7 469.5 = 2.2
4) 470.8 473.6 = 3.5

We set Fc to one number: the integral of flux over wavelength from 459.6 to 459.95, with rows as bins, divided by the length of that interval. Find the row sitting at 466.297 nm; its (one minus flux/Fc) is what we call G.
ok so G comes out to -0.2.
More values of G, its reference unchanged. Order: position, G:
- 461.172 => -0.1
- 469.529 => -0.6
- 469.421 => 0.0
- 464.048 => -0.2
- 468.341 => 0.1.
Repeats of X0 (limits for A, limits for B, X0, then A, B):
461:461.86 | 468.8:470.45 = 6.58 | 7.71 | 6.58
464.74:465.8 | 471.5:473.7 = 6.48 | 6.48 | 7.36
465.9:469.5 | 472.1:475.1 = 6.49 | 6.49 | 7.17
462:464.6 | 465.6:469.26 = 6.57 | 7.37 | 6.57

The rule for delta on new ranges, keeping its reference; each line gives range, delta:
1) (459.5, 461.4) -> 460.853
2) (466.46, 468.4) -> 467.695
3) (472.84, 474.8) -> 474.201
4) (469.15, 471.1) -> 470.937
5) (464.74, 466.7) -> 466.404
